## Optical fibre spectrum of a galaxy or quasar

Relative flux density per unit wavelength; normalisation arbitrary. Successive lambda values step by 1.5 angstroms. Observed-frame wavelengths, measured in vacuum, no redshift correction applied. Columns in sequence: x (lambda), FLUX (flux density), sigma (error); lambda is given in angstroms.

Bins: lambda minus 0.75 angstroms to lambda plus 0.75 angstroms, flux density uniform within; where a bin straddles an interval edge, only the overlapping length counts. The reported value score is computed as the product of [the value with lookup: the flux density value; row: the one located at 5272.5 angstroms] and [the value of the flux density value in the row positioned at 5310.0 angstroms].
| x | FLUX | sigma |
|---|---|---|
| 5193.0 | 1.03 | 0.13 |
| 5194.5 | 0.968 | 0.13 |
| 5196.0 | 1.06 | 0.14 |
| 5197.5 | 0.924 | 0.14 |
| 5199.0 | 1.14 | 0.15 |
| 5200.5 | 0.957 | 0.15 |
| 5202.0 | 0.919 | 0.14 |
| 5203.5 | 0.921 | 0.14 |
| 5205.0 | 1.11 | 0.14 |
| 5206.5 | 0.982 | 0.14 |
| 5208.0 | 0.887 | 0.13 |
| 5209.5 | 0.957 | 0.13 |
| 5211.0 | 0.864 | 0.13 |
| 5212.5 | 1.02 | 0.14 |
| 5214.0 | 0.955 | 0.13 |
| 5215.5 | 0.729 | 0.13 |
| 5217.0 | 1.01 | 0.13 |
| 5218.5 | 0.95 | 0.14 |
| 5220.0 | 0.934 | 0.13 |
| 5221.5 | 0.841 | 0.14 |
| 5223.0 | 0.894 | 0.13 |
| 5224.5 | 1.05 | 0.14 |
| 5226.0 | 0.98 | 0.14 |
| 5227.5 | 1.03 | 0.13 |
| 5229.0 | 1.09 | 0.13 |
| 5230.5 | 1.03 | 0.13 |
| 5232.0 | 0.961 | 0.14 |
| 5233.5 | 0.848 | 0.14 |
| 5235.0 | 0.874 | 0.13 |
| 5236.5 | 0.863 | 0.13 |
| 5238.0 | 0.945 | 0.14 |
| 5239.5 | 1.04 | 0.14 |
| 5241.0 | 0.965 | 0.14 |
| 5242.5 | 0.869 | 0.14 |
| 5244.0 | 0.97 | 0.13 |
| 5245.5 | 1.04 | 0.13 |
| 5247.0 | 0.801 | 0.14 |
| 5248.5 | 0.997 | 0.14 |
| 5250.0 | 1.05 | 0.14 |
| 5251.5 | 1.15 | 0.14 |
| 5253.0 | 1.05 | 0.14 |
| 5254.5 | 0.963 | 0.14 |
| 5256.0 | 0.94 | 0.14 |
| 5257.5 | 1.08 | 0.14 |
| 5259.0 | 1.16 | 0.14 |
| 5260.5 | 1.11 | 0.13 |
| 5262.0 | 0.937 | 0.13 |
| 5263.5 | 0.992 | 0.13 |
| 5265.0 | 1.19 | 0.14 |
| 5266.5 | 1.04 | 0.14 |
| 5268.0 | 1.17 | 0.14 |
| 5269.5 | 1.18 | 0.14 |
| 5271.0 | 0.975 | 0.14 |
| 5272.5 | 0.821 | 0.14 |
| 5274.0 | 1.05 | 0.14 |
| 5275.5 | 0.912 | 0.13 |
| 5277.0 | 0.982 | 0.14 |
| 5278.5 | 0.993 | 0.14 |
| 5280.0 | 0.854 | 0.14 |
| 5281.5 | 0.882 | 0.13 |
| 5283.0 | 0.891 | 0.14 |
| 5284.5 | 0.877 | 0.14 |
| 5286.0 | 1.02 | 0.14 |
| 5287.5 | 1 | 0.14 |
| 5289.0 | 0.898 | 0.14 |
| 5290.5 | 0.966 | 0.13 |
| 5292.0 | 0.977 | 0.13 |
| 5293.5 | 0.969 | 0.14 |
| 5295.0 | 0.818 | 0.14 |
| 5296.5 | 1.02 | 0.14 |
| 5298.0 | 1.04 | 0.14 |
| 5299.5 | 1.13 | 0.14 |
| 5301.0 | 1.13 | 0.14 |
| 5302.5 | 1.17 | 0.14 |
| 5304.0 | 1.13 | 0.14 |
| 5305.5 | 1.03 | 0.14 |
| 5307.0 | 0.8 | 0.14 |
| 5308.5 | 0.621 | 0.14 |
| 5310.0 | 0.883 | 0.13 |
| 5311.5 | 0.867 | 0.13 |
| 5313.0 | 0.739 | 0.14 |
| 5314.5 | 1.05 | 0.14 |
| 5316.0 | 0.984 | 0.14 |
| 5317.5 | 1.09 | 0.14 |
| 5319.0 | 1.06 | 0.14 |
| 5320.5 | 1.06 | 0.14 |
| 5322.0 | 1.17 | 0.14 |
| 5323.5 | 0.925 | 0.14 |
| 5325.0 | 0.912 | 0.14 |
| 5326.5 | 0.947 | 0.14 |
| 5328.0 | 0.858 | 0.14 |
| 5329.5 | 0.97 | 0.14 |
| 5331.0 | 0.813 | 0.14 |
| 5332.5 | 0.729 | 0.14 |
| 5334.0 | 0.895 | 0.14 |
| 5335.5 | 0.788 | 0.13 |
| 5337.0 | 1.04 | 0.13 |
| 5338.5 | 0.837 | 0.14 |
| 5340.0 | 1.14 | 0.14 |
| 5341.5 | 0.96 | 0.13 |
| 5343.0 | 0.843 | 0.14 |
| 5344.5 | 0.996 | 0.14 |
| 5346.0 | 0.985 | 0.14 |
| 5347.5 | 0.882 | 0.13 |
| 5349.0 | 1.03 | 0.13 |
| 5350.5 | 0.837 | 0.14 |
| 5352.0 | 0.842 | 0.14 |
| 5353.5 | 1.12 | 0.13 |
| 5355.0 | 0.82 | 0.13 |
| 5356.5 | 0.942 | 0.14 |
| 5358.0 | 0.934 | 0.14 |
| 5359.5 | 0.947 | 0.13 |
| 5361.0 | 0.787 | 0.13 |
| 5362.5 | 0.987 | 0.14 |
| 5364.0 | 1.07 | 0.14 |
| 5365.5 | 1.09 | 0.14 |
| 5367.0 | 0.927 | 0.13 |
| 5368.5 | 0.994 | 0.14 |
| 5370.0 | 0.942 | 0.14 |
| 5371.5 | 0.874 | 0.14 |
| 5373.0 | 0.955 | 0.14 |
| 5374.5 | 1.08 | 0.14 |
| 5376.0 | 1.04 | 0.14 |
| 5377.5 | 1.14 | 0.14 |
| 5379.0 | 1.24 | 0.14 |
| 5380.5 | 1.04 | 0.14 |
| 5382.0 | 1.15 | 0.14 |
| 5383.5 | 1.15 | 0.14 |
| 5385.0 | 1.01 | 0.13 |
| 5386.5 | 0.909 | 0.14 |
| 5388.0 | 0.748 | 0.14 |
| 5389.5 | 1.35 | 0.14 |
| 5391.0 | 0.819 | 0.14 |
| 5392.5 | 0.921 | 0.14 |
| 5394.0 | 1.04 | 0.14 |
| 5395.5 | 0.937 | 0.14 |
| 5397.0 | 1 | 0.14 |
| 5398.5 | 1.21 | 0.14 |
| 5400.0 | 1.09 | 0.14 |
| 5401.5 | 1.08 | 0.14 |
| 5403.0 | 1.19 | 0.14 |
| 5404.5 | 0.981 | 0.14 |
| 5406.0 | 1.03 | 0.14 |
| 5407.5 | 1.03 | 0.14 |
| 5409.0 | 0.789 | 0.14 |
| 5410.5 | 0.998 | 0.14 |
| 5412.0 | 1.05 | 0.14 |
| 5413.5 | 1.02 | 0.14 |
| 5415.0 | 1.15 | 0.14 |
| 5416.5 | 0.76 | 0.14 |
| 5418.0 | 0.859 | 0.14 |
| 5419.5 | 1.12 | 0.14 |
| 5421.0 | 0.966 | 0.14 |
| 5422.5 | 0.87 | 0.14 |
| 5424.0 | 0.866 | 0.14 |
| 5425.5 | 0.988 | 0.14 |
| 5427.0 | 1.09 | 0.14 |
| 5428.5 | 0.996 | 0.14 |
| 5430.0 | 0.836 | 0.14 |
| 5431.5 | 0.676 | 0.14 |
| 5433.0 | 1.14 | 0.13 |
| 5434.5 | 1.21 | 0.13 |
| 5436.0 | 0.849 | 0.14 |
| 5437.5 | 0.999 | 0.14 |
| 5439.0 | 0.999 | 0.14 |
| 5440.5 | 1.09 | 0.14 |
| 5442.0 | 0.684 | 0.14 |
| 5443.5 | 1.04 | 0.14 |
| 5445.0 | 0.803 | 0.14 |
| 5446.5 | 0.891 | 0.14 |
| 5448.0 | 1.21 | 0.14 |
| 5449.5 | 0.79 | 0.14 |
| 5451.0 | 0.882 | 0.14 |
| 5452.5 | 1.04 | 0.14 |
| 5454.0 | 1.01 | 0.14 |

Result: 0.72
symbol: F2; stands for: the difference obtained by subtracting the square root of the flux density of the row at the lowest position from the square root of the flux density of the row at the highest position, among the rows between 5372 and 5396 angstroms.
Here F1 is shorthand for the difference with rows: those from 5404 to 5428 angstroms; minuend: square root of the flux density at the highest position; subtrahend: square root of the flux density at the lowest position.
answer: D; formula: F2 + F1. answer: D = 0.04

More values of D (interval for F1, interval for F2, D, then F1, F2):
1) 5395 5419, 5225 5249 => -0.03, -0.04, 0.009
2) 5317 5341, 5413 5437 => -0.06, 0.02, -0.089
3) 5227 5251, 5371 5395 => 0.09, 0.01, 0.085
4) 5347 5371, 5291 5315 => 0.07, 0.03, 0.036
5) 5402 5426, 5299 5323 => -0.08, -0.10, 0.019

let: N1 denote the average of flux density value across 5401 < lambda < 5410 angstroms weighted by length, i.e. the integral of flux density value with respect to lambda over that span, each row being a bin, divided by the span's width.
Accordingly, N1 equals 1.01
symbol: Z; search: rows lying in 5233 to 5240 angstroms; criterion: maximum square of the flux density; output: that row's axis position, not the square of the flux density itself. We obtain 5239.5 angstroms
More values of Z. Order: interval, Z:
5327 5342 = 5340.0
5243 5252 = 5251.5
